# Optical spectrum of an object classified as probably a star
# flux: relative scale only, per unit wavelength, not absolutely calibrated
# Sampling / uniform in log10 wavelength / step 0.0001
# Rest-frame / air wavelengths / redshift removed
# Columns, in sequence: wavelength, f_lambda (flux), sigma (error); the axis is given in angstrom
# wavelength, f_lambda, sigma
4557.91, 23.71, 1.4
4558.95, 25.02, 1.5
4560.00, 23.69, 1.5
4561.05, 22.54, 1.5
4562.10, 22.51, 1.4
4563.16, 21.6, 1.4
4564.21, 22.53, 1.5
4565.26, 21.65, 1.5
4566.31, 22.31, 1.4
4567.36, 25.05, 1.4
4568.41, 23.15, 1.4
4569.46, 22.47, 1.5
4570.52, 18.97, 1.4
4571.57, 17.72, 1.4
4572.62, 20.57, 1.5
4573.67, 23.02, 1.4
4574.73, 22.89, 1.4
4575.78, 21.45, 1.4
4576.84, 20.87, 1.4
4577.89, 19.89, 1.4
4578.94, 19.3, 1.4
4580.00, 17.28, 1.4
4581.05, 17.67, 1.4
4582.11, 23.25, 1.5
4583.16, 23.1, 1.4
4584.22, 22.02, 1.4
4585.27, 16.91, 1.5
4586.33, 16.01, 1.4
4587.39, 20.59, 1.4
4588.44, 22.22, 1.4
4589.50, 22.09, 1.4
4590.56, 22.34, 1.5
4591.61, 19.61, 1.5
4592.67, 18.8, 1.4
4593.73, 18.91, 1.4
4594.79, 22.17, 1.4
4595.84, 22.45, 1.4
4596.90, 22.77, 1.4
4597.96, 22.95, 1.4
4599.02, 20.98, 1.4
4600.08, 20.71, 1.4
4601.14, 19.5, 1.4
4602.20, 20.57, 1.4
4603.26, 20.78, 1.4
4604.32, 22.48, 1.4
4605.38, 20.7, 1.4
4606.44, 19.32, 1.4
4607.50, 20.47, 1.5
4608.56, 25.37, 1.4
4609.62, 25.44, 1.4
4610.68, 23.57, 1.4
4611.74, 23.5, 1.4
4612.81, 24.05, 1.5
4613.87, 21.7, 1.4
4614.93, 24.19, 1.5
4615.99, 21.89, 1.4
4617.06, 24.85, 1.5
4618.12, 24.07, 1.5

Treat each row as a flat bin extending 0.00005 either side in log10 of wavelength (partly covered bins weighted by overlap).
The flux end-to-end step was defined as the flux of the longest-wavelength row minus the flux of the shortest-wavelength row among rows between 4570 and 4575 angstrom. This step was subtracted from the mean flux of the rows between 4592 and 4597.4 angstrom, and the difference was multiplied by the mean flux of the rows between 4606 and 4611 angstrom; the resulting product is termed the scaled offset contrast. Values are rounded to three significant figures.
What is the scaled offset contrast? 390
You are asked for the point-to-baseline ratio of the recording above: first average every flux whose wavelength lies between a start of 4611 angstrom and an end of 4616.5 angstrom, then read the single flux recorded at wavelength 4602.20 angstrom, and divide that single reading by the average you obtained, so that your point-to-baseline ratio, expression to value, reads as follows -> 0.89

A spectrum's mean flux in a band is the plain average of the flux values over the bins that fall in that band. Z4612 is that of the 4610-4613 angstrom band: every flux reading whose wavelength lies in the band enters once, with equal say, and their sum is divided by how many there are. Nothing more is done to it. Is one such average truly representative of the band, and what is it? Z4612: 23.7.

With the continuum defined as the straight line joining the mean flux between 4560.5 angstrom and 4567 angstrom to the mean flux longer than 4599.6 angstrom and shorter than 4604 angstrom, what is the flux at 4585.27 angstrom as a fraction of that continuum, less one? -0.20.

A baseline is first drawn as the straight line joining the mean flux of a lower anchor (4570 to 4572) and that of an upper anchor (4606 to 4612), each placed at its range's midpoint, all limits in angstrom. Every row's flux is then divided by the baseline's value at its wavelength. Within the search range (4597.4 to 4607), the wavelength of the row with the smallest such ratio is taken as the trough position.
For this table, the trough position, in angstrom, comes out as 4606.44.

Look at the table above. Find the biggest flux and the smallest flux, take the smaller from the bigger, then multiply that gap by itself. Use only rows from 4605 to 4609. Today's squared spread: 37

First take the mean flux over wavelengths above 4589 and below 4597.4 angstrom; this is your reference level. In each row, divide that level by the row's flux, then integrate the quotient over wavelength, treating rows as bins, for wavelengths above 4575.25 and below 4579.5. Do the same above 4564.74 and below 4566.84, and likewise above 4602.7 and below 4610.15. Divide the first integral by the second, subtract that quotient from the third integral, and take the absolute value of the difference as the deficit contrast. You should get 5.0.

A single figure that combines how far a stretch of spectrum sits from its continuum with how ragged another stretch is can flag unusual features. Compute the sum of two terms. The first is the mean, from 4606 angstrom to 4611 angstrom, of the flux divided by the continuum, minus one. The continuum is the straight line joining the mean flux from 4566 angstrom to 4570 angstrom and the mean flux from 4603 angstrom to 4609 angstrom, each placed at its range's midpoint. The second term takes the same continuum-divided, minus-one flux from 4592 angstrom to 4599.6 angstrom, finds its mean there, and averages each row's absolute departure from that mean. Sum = 0.14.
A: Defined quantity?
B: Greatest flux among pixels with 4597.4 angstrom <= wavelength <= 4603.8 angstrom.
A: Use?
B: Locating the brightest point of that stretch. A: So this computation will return 22.95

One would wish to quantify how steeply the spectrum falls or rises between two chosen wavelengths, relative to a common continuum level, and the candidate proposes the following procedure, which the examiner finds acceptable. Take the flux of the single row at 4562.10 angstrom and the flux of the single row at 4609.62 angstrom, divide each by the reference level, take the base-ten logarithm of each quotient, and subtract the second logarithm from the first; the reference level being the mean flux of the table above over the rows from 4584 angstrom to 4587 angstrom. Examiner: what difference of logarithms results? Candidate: -0.053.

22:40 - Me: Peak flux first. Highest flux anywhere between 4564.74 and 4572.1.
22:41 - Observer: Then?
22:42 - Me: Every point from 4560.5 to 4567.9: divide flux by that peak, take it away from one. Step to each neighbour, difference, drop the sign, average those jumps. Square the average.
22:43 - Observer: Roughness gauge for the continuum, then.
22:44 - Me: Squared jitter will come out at 0.0017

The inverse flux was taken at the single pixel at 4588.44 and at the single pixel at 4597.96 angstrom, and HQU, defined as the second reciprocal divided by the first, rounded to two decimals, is 0.97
